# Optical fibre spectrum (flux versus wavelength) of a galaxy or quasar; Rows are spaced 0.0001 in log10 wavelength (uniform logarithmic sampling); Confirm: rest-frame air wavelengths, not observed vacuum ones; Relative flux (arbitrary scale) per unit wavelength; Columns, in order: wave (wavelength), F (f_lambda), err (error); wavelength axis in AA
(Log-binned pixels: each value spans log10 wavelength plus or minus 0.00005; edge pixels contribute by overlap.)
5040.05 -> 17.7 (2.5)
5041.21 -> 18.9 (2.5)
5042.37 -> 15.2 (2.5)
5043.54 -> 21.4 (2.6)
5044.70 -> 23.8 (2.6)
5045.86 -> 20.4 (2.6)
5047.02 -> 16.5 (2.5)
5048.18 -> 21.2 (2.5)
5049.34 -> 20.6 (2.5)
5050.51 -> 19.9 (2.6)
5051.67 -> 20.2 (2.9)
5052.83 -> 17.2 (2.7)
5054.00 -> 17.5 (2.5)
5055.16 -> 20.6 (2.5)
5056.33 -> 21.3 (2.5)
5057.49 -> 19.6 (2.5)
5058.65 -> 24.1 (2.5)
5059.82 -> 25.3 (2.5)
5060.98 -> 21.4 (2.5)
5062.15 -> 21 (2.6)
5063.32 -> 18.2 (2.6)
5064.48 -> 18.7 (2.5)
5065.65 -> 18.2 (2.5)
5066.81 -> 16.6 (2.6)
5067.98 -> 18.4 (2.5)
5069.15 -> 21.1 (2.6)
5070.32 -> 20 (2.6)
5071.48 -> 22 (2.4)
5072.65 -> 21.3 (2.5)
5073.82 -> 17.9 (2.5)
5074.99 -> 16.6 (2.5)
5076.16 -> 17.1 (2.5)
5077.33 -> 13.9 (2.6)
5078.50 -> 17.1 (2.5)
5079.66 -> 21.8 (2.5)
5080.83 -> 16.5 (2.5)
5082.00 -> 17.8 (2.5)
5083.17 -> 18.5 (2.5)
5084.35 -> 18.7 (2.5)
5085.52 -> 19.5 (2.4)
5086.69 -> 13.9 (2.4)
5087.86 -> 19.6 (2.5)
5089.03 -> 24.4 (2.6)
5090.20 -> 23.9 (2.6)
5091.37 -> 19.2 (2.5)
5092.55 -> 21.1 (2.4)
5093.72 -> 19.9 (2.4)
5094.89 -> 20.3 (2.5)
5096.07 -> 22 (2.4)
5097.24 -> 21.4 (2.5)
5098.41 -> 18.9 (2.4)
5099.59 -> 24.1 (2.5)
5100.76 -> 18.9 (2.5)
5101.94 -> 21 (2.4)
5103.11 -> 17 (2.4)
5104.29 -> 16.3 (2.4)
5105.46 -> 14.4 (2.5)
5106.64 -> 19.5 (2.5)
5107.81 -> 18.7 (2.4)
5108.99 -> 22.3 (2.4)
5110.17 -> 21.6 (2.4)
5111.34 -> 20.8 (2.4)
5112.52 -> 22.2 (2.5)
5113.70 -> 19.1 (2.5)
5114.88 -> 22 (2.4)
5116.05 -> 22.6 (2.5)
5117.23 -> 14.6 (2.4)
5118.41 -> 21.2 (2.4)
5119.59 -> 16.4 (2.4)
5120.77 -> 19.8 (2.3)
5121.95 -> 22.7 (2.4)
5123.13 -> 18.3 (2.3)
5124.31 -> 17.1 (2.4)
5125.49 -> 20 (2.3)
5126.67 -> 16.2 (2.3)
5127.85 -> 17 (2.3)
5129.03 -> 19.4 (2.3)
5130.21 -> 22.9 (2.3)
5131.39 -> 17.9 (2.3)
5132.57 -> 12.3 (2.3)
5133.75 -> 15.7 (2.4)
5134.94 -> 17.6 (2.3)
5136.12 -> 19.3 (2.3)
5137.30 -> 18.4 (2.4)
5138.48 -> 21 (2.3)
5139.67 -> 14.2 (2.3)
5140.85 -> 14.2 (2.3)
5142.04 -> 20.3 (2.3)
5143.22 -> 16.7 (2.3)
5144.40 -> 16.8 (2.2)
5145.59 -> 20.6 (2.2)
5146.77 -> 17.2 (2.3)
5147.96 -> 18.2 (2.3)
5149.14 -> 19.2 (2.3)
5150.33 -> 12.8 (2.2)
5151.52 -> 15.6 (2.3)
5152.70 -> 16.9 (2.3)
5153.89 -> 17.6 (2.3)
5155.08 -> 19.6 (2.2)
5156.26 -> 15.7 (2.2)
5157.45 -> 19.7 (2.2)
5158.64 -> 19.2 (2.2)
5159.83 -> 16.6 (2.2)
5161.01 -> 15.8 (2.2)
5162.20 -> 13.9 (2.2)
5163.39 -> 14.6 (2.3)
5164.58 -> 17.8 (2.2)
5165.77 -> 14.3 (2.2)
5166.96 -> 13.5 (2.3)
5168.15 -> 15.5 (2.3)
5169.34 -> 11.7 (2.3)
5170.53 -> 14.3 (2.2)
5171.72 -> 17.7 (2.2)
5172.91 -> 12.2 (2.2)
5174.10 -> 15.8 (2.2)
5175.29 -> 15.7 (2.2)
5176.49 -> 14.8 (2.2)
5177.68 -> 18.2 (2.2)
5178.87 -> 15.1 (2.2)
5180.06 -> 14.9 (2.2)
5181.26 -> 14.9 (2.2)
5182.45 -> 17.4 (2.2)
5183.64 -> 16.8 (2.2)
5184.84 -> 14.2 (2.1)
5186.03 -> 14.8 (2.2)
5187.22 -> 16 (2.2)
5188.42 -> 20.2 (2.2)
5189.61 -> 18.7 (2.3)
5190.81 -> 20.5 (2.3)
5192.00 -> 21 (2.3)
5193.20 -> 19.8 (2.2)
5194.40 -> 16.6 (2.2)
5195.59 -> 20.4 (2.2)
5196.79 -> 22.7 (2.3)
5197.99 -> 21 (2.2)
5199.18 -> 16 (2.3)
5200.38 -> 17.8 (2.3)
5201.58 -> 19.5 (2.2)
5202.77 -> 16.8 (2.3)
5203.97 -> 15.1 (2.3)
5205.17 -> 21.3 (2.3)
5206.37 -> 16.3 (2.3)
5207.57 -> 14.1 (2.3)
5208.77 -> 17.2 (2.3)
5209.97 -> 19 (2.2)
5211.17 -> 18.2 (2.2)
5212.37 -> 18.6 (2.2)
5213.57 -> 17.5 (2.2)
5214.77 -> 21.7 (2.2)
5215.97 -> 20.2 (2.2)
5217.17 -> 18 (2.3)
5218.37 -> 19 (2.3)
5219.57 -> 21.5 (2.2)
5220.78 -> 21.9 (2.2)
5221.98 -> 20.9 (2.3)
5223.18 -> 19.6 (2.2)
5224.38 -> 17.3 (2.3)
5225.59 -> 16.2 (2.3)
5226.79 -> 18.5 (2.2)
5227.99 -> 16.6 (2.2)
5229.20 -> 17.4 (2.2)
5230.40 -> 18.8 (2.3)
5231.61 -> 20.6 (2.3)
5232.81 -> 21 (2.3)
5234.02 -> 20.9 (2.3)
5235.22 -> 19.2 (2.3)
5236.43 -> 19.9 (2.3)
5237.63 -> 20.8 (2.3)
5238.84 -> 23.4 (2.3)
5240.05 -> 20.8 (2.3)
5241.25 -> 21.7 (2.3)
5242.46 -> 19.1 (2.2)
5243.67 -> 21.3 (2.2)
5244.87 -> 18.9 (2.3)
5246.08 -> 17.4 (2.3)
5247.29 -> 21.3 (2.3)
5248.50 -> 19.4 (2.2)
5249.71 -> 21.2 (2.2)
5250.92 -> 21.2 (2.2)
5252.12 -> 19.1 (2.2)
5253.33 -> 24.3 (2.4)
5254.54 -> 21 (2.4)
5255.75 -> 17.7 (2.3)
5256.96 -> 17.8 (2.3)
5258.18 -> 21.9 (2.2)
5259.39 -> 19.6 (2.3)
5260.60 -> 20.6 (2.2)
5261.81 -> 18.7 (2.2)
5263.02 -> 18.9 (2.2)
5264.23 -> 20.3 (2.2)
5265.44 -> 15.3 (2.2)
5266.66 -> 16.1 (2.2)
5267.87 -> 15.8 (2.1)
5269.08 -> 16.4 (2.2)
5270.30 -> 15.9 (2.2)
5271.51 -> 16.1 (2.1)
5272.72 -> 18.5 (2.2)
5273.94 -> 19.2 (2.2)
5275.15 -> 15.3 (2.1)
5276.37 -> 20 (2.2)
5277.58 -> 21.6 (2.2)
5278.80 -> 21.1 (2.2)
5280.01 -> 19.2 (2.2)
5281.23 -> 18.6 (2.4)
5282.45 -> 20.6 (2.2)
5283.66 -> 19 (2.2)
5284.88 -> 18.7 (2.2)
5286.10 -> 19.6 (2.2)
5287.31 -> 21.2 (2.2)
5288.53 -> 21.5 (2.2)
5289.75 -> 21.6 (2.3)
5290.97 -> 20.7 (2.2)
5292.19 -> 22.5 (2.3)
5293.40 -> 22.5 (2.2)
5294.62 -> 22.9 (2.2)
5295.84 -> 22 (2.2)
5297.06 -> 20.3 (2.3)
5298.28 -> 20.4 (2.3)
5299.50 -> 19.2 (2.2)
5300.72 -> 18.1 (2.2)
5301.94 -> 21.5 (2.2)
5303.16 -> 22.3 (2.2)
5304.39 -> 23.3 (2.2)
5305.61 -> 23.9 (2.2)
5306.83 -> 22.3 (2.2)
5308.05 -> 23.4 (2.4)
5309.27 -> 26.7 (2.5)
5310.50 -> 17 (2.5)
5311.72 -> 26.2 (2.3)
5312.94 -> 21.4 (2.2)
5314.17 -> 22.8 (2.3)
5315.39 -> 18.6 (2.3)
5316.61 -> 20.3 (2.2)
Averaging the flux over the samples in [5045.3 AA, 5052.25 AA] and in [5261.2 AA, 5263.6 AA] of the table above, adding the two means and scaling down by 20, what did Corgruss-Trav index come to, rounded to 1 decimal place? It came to 1.9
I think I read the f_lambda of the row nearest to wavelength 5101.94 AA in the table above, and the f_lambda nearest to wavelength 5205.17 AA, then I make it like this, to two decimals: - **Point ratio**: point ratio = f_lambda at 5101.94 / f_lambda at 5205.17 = 0.99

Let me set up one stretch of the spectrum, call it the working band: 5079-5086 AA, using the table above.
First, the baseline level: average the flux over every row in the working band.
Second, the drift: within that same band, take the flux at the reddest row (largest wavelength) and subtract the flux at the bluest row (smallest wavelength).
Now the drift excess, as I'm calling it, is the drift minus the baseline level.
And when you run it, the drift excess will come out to -21.1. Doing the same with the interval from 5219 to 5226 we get -24.9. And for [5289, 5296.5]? -21.6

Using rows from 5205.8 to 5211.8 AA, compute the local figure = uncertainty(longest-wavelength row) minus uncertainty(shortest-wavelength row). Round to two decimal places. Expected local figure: -0.10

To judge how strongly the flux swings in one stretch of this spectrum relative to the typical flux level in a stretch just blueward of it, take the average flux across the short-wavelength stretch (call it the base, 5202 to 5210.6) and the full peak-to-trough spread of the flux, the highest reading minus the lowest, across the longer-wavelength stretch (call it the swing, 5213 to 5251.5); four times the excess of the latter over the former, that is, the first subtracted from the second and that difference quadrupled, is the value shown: -40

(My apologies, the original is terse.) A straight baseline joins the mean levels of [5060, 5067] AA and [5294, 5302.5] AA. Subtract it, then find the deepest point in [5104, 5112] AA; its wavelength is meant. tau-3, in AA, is 5105.46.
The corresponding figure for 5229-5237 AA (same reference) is 5229.20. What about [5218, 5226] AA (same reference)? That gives 5225.59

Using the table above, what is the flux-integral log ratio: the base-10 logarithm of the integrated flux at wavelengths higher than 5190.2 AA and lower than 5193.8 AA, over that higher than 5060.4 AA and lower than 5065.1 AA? -0.1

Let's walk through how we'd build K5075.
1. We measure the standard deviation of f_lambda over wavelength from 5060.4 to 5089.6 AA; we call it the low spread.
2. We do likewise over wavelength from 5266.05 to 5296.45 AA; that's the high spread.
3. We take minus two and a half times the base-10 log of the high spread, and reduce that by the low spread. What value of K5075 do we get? -3.4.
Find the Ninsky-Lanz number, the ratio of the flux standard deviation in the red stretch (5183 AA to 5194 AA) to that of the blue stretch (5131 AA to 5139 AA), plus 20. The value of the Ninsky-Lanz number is 20.9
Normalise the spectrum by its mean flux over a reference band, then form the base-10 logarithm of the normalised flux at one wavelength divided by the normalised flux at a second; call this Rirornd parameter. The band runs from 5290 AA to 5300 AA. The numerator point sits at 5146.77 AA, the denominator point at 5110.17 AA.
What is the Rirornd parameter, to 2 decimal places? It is -0.10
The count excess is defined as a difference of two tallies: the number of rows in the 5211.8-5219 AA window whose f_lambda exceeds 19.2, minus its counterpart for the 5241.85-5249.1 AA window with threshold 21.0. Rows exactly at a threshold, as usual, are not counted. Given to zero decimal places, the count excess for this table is 0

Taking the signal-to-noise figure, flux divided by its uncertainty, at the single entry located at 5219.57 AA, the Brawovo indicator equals 9.8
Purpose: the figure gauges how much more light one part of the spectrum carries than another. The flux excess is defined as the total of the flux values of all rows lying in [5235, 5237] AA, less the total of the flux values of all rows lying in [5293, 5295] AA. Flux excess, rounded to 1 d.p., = -6.3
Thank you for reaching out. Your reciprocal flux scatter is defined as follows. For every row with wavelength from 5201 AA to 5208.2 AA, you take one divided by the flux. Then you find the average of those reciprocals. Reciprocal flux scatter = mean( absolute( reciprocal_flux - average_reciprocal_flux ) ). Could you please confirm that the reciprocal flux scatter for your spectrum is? 0.0068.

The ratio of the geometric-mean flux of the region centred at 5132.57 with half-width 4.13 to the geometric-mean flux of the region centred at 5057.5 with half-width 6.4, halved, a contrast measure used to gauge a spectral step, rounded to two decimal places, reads 0.43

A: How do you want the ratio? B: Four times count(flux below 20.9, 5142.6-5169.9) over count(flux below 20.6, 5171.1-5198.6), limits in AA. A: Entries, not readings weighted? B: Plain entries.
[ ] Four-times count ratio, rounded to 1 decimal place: 4.6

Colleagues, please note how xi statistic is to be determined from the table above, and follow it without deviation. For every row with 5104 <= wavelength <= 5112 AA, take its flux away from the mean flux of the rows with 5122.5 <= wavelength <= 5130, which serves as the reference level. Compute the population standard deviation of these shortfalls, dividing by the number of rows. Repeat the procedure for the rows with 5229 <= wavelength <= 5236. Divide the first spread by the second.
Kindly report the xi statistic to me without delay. 2.0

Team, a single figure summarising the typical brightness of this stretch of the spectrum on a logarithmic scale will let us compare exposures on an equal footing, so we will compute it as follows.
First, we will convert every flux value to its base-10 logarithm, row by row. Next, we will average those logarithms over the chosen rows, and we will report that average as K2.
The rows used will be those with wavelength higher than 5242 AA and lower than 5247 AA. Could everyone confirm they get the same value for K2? 1.28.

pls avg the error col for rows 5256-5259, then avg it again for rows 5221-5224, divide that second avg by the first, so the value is 1.00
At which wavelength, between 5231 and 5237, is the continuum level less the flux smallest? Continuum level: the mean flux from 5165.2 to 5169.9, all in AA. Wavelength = 5232.81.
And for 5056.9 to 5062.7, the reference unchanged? 5059.82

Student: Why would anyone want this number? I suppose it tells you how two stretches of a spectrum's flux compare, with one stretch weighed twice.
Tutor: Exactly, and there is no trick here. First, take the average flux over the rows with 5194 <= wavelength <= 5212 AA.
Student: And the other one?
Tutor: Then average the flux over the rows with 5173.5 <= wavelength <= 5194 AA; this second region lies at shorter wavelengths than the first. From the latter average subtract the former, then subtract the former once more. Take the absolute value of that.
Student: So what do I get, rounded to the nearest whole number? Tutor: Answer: 19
